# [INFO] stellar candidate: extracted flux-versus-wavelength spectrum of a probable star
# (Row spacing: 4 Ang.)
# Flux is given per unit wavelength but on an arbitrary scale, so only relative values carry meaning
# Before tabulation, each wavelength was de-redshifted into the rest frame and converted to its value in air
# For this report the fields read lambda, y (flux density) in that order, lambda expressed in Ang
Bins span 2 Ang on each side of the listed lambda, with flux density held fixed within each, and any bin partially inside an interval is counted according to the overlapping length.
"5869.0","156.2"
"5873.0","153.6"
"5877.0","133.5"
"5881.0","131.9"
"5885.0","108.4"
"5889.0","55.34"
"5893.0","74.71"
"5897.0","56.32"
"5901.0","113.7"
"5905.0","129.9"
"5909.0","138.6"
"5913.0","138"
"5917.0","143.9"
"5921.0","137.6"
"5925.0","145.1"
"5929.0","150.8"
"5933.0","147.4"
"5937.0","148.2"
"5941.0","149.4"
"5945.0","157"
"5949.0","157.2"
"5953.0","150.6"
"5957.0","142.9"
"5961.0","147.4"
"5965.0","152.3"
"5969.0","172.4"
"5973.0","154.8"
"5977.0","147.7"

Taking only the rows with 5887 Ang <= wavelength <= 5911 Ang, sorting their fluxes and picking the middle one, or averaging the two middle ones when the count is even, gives 94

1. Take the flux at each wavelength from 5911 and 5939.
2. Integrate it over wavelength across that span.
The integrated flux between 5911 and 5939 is 4044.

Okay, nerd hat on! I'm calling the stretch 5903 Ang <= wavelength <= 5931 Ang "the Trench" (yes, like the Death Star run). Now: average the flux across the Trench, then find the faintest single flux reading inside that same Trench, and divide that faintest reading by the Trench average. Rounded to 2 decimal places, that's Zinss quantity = 0.92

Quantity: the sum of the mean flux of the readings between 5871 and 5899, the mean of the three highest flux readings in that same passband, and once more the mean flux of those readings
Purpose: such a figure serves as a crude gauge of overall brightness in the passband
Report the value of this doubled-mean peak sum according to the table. 344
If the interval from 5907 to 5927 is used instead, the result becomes 424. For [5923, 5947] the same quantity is 452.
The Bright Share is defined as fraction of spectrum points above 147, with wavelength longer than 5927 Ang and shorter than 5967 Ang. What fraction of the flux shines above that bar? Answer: 0.90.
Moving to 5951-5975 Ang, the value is 0.83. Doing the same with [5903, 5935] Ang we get 0.25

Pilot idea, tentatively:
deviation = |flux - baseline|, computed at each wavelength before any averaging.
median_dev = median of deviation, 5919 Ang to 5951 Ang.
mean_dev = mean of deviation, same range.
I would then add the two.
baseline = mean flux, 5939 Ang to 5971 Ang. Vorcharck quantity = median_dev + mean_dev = 11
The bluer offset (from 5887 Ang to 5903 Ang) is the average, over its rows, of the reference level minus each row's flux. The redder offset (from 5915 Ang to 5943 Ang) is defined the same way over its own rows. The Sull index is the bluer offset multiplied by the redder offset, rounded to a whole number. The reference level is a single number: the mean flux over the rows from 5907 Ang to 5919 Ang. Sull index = -384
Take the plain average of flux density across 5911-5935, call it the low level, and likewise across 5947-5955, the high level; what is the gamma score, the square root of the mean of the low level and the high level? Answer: 12.2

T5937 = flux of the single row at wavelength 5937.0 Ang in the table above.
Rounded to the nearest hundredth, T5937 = 148.20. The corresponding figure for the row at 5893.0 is 74.71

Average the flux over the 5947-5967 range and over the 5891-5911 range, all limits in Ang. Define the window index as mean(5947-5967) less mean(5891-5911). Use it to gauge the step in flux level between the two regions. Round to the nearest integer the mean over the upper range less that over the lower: 47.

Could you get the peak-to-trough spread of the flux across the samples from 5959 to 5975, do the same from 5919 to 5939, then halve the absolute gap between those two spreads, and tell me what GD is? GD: 6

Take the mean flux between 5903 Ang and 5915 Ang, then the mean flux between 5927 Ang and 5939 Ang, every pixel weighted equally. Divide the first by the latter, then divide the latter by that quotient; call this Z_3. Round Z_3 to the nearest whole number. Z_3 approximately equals 163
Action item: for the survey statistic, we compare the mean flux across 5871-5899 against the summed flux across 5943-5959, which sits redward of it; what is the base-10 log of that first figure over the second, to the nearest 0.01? -0.78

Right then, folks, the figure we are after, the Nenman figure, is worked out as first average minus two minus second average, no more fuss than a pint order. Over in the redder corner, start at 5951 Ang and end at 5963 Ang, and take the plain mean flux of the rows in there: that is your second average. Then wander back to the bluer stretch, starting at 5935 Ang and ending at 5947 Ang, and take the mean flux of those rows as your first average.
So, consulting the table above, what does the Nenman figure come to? 3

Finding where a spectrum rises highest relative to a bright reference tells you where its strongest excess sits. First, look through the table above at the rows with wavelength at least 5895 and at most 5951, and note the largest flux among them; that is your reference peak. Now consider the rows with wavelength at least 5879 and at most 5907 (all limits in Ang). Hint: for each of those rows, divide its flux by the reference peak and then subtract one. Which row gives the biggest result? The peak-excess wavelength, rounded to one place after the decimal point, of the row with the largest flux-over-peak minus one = 5881.0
